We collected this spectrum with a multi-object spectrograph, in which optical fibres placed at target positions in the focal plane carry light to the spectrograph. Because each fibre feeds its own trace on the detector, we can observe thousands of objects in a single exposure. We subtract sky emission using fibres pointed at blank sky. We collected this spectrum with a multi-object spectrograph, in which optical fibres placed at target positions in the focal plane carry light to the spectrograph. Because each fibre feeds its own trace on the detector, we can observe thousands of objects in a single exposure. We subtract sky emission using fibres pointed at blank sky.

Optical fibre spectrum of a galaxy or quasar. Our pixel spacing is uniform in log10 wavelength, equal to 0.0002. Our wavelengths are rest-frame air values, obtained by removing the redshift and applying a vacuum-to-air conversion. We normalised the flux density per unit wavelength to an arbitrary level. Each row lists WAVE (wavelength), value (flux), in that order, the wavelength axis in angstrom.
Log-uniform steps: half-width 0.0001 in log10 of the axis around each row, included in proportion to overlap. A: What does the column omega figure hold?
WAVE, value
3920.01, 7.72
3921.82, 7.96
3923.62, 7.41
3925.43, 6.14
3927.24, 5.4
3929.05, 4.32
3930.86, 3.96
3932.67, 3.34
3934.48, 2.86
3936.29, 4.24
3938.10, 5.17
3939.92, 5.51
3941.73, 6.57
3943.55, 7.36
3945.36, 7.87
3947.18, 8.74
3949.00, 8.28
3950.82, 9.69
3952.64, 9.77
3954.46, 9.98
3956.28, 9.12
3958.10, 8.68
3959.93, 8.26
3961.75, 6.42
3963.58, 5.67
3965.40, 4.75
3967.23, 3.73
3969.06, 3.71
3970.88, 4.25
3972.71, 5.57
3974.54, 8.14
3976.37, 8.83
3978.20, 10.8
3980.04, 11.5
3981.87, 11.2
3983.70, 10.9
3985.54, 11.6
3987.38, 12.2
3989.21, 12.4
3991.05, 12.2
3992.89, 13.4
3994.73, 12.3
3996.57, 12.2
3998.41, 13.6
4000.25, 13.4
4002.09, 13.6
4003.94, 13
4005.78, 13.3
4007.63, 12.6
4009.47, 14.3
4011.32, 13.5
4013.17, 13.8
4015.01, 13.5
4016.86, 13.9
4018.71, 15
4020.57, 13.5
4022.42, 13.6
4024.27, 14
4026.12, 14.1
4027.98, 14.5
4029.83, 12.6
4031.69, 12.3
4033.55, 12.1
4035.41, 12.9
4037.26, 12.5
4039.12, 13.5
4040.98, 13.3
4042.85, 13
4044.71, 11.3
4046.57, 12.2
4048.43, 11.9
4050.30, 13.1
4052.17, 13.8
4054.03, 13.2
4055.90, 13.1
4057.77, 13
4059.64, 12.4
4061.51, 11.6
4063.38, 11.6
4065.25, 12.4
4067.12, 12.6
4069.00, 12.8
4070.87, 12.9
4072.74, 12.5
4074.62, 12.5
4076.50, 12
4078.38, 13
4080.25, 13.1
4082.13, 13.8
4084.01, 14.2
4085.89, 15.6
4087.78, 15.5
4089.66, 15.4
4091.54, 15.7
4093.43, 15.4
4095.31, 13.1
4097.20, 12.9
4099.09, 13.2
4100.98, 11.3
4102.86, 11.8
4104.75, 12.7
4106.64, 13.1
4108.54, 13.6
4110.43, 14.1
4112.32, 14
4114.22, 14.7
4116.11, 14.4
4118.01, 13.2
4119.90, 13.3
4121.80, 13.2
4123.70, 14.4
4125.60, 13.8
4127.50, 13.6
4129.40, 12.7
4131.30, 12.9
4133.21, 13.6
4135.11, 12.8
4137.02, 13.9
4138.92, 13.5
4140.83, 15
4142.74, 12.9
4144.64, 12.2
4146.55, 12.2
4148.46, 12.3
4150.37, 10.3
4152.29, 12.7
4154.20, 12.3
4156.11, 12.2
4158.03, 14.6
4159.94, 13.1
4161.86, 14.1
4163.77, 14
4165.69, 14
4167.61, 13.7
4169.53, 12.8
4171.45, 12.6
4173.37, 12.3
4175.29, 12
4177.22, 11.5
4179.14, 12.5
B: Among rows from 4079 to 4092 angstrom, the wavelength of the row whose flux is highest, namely 4091.54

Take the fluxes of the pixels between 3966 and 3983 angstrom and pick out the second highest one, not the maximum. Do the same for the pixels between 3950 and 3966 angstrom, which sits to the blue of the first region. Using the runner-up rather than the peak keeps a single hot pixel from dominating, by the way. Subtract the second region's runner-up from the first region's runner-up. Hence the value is 1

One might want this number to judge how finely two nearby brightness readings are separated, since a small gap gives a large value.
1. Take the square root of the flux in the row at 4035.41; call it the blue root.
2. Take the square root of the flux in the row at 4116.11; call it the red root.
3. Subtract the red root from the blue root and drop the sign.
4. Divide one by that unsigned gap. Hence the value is 4.9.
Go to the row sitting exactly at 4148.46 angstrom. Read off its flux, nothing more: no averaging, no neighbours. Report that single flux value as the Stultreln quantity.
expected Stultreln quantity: 12.3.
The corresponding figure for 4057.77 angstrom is 13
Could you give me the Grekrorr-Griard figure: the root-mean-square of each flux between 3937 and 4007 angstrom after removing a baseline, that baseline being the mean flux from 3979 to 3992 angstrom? 3.9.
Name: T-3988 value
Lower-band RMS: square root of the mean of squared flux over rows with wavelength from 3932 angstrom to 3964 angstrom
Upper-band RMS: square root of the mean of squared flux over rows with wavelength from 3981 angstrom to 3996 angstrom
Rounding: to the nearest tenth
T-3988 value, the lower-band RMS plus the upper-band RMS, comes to 19.5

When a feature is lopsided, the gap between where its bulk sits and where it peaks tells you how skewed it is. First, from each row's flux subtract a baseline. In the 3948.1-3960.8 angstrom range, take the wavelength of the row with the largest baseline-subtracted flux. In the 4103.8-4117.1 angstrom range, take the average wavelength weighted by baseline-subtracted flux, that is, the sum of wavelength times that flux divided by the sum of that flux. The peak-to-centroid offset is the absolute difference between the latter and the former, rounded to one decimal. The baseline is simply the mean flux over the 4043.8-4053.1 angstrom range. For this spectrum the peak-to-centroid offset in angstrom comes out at 157.7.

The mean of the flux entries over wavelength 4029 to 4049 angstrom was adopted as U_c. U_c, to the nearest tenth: 12.5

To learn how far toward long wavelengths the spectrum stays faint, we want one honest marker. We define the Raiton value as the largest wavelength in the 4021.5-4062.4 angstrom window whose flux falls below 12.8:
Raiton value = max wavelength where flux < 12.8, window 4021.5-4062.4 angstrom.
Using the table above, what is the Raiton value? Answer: 4061.51 angstrom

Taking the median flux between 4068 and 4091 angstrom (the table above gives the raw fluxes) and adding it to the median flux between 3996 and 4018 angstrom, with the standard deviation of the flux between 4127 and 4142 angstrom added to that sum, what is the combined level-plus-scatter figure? 27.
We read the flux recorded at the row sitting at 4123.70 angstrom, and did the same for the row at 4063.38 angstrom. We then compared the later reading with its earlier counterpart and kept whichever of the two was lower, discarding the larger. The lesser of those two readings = 12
